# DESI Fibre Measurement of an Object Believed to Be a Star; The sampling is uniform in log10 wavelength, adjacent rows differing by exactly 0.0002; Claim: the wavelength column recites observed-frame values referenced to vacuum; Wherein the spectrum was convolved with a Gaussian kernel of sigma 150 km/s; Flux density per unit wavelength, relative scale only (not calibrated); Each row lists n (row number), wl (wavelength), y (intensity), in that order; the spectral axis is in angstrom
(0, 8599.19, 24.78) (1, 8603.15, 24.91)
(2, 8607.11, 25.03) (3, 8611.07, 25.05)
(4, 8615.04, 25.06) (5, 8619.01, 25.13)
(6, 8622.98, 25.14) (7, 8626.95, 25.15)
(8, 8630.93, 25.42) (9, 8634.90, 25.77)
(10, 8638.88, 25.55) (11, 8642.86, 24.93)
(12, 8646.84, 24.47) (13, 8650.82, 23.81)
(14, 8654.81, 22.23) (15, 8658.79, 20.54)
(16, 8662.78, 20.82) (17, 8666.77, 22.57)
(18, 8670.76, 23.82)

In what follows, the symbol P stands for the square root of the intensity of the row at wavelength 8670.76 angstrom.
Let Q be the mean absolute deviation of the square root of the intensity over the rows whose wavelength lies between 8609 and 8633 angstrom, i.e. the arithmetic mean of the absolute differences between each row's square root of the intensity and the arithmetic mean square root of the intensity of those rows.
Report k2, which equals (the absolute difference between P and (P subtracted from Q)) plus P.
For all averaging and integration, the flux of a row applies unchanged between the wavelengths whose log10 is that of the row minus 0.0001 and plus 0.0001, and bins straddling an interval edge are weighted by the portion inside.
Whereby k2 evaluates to 14.6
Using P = 4.88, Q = 0.01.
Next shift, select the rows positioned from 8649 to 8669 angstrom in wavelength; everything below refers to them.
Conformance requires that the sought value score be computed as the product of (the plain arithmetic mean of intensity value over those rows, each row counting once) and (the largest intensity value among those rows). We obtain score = 524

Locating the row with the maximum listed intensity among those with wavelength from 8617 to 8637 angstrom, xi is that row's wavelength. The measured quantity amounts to 8634.90 angstrom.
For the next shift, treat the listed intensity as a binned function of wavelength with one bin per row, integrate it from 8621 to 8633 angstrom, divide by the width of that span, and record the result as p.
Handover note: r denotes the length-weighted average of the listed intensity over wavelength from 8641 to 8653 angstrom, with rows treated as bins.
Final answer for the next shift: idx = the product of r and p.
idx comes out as 615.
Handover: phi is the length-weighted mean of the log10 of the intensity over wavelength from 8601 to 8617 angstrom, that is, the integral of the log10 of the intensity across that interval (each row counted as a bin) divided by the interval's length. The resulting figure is 1.40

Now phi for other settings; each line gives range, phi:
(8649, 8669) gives 1.34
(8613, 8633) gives 1.40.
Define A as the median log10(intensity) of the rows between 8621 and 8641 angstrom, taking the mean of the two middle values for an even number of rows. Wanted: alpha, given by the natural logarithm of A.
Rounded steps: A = 1.41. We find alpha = 0.340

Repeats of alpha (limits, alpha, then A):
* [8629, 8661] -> 0.331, 1.39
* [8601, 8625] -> 0.336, 1.40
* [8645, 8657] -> 0.320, 1.38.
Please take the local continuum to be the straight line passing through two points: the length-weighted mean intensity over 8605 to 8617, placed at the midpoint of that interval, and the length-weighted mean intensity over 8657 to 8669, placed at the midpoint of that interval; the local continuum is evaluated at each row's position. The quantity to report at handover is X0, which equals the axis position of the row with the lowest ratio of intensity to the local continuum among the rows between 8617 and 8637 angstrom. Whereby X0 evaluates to 8619.01 angstrom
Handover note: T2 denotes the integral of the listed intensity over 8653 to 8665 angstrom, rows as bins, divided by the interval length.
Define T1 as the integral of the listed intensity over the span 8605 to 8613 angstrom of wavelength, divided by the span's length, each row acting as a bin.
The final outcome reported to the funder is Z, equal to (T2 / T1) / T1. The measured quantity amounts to 0.0338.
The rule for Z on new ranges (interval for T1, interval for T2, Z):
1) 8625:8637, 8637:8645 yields 0.0390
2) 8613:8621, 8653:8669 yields 0.0343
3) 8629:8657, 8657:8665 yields 0.0343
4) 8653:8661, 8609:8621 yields 0.0549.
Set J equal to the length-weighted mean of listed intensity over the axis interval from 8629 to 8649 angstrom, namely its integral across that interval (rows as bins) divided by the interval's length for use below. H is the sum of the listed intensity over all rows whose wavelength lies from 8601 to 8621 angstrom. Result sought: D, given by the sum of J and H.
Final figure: 150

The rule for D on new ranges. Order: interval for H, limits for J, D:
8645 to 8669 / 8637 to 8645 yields 160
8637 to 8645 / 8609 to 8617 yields 76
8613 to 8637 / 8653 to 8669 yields 173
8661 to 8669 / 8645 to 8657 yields 67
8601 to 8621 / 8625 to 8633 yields 150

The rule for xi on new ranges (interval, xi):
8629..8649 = 8634.90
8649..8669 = 8650.82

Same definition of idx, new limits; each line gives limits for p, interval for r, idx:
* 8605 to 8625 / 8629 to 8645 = 638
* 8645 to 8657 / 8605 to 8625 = 588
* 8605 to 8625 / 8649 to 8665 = 548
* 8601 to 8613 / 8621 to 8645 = 633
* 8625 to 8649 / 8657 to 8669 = 539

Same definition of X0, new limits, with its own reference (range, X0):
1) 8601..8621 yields 8603.15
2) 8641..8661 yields 8658.79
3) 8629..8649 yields 8630.93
